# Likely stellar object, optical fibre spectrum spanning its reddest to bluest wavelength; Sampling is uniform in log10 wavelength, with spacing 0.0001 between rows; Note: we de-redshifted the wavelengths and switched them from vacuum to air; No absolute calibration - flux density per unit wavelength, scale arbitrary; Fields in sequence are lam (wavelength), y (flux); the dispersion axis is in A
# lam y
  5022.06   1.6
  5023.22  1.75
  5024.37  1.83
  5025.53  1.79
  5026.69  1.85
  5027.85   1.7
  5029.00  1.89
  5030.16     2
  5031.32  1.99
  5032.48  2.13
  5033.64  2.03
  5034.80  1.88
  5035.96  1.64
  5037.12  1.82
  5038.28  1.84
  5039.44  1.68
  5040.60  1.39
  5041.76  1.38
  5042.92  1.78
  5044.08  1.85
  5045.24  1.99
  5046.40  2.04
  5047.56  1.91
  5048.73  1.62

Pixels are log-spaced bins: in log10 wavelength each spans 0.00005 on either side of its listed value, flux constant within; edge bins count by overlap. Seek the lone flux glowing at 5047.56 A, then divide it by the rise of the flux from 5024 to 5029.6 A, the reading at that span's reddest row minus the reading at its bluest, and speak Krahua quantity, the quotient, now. 32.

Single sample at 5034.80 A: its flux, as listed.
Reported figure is 1.88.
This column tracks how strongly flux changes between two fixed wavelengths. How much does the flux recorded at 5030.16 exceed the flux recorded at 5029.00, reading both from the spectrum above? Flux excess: 0.11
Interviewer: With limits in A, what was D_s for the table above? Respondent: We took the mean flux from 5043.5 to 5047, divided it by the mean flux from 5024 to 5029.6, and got 1.08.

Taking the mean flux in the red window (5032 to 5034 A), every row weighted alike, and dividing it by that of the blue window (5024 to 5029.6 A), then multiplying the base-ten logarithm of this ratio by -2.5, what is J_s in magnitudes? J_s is -0.15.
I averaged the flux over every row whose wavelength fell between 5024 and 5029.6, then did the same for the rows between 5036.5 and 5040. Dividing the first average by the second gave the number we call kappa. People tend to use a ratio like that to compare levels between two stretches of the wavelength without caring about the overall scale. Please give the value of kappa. 1.02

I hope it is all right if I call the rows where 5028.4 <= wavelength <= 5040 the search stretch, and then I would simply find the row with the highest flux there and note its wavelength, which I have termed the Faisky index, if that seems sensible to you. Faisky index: 5032.48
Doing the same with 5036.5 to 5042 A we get 5038.28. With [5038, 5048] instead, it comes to 5046.40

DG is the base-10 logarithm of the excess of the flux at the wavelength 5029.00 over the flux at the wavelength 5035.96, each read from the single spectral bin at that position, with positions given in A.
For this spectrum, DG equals -0.60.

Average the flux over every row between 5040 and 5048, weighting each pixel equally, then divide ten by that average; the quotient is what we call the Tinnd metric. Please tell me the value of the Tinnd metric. 5.67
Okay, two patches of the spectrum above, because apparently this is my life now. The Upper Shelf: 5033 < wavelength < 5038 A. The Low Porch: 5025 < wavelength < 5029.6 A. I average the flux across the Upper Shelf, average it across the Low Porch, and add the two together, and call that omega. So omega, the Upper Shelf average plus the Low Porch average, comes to 3.65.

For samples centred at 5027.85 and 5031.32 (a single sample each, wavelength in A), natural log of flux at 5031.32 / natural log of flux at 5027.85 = 1.30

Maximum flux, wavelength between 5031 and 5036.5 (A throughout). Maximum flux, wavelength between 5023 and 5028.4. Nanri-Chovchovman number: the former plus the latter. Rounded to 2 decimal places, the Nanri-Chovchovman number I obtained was 3.98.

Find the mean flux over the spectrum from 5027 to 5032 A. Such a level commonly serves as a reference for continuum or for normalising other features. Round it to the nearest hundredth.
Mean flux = 1.90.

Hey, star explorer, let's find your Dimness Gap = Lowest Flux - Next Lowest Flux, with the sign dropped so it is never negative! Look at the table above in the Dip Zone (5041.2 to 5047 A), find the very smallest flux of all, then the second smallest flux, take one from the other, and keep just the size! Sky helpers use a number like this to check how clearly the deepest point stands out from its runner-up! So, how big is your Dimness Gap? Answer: 0.40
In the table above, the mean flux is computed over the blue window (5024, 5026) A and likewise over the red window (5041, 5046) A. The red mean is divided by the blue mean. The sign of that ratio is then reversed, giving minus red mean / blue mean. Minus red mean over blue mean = -0.97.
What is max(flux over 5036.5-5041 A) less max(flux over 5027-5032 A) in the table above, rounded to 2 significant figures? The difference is -0.16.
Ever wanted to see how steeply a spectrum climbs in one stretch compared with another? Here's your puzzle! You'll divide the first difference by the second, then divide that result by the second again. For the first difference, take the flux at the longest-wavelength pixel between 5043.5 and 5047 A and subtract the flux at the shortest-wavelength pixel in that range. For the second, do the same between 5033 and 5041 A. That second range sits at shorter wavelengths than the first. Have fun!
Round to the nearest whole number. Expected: 0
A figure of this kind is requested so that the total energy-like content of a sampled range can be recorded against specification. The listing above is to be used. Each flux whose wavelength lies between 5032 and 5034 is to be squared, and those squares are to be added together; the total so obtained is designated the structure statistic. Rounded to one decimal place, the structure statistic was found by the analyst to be 8.7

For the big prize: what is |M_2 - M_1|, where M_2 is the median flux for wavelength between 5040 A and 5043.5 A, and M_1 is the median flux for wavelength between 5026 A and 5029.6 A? 0.46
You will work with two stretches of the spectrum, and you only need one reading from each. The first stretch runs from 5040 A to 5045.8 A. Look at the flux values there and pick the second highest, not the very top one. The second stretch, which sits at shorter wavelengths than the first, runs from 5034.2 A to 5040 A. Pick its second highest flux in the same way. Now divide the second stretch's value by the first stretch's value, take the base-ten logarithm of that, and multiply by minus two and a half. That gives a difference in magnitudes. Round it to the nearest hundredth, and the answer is 0.01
